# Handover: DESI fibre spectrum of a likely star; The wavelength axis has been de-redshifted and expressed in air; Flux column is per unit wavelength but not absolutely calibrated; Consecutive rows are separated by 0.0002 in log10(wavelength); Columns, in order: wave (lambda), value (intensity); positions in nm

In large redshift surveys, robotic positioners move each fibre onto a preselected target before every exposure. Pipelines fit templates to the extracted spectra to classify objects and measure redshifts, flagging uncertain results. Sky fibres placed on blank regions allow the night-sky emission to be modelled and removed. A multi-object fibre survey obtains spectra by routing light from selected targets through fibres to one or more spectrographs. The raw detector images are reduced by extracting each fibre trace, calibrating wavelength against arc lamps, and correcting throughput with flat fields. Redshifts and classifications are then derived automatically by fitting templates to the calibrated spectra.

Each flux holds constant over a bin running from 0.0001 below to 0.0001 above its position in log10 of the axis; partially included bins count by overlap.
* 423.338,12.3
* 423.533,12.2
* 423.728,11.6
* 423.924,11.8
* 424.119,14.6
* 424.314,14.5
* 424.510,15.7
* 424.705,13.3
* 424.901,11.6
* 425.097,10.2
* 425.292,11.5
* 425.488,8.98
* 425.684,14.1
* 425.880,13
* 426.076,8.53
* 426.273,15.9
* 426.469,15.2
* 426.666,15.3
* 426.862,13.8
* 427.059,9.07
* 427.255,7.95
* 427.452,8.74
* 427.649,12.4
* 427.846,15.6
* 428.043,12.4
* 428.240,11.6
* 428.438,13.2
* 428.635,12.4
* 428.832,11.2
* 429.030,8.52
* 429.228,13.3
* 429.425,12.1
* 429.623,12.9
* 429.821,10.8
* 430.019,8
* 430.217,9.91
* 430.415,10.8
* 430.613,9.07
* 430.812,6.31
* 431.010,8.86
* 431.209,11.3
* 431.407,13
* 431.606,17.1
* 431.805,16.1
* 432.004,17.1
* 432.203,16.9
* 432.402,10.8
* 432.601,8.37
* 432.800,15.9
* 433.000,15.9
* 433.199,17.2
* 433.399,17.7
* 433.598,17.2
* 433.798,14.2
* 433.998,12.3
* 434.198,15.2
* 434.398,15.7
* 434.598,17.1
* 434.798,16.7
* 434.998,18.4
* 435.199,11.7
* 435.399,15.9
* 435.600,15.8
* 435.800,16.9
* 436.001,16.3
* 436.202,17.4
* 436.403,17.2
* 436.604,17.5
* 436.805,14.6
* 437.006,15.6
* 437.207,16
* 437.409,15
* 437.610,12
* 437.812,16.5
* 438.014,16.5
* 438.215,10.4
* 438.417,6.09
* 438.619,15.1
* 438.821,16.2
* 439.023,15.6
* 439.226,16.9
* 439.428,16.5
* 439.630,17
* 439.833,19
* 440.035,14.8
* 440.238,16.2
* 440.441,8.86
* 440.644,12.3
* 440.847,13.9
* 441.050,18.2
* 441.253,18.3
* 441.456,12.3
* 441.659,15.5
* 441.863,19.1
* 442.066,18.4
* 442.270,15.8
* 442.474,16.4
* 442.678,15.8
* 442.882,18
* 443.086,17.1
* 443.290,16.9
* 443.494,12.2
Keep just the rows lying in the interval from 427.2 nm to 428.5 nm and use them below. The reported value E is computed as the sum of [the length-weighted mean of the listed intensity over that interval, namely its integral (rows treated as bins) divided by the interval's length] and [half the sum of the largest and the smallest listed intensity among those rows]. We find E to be 24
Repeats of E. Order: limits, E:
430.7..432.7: 24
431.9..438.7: 27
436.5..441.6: 27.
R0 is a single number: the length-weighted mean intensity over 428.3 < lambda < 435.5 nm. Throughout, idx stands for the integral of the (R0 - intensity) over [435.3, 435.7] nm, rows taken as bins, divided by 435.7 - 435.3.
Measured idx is -2.5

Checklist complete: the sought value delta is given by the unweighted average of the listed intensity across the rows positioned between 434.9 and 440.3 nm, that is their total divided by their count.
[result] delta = 15.4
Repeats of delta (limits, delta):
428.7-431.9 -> 11.2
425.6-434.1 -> 12.6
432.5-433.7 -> 15.4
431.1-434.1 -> 14.7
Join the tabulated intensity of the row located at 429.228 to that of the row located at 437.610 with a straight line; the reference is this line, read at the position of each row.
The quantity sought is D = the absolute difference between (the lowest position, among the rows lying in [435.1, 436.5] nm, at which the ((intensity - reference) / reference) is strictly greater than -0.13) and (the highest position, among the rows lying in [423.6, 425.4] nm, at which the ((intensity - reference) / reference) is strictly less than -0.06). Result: 9.91 nm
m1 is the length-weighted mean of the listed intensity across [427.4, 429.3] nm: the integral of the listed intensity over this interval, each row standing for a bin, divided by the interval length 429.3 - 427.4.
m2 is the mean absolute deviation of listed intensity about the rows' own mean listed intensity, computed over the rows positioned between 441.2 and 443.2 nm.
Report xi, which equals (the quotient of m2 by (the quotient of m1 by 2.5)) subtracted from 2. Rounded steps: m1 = 12.0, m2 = 1.5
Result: 1.69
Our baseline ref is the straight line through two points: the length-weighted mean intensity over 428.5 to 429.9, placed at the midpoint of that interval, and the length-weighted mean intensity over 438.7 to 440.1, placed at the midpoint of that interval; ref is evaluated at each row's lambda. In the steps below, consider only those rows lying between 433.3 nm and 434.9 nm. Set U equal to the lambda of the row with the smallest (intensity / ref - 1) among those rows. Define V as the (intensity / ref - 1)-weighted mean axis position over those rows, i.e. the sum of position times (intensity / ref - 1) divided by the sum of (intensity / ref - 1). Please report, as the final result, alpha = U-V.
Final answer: -0.03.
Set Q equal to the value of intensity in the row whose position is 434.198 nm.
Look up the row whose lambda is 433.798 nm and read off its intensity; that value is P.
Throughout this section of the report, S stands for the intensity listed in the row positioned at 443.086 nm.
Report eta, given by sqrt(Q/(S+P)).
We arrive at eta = 0.70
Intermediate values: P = 14.2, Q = 15.2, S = 17.1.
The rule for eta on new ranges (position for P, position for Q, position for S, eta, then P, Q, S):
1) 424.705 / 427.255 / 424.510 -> 0.52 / 13.3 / 7.95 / 15.7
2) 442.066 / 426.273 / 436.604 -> 0.67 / 18.4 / 15.9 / 17.5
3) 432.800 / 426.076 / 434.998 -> 0.50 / 15.9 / 8.53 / 18.4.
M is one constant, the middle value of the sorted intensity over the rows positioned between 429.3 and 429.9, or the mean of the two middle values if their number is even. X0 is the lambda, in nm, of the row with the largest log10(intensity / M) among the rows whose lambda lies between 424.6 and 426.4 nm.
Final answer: 426.273 nm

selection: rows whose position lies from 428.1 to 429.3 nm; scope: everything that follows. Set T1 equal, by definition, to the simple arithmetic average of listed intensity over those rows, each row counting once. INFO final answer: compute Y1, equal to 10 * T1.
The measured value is 117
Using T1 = 11.7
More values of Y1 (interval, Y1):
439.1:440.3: 167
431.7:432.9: 142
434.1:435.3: 158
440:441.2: 140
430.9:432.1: 139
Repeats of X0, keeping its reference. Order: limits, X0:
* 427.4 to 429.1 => 427.846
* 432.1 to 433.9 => 433.399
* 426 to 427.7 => 426.273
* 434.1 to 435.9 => 434.998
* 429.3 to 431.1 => 429.623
